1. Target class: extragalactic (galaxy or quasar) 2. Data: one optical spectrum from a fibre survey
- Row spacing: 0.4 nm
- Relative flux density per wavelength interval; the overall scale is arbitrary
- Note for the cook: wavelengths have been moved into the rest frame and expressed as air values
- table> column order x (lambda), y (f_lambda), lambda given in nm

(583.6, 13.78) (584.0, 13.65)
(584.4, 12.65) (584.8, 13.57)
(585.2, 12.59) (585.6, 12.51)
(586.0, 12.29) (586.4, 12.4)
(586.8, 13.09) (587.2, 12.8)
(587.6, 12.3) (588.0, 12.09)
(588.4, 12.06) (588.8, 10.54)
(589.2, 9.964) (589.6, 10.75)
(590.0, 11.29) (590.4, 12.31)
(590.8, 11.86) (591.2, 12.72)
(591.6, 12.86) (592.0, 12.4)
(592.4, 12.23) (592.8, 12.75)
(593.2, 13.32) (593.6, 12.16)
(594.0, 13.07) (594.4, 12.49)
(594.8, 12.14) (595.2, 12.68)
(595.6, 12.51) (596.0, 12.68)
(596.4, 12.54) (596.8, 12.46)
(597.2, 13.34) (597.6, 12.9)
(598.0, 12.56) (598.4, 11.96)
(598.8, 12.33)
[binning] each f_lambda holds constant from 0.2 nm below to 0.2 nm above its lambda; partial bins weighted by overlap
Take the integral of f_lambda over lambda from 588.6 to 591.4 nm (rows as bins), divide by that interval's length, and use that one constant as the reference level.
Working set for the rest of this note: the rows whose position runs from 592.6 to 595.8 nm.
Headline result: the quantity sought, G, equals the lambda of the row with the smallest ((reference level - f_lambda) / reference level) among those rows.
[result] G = 593.2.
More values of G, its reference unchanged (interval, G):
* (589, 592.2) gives 591.6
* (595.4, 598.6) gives 597.2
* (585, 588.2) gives 586.8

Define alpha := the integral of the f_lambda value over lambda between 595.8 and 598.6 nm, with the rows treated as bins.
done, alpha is 35.38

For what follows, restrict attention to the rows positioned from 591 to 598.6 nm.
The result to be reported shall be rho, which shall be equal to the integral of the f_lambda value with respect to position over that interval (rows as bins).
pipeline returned 96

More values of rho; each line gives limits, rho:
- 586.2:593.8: 92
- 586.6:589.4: 33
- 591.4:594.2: 36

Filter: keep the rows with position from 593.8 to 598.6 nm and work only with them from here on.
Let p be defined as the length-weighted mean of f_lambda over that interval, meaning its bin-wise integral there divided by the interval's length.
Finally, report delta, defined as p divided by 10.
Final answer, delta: 1.26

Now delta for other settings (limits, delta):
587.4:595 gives 1.21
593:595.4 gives 1.26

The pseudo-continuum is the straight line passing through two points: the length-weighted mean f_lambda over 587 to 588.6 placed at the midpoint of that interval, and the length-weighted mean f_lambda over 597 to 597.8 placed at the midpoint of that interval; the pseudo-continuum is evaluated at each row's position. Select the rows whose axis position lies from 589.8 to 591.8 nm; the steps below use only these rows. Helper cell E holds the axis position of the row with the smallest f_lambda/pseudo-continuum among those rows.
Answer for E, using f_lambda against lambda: 590.0 nm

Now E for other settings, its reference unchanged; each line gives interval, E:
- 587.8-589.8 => 589.2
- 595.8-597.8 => 596.8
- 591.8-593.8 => 593.6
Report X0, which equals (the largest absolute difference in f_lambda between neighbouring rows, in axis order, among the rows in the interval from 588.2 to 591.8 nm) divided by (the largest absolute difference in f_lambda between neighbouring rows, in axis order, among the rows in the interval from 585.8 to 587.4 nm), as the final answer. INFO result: 2.2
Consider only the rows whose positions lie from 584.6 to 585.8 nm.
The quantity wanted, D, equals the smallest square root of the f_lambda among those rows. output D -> 3.54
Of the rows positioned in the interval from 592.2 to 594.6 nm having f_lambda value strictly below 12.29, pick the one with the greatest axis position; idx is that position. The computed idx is 593.6 nm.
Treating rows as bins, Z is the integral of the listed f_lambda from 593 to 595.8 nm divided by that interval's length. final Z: 12.6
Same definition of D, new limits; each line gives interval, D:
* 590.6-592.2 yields 3.44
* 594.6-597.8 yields 3.48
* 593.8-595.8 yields 3.48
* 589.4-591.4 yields 3.28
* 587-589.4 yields 3.16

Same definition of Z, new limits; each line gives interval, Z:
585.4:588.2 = 12.5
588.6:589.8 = 10.4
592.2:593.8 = 12.6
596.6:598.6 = 12.6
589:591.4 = 11.5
